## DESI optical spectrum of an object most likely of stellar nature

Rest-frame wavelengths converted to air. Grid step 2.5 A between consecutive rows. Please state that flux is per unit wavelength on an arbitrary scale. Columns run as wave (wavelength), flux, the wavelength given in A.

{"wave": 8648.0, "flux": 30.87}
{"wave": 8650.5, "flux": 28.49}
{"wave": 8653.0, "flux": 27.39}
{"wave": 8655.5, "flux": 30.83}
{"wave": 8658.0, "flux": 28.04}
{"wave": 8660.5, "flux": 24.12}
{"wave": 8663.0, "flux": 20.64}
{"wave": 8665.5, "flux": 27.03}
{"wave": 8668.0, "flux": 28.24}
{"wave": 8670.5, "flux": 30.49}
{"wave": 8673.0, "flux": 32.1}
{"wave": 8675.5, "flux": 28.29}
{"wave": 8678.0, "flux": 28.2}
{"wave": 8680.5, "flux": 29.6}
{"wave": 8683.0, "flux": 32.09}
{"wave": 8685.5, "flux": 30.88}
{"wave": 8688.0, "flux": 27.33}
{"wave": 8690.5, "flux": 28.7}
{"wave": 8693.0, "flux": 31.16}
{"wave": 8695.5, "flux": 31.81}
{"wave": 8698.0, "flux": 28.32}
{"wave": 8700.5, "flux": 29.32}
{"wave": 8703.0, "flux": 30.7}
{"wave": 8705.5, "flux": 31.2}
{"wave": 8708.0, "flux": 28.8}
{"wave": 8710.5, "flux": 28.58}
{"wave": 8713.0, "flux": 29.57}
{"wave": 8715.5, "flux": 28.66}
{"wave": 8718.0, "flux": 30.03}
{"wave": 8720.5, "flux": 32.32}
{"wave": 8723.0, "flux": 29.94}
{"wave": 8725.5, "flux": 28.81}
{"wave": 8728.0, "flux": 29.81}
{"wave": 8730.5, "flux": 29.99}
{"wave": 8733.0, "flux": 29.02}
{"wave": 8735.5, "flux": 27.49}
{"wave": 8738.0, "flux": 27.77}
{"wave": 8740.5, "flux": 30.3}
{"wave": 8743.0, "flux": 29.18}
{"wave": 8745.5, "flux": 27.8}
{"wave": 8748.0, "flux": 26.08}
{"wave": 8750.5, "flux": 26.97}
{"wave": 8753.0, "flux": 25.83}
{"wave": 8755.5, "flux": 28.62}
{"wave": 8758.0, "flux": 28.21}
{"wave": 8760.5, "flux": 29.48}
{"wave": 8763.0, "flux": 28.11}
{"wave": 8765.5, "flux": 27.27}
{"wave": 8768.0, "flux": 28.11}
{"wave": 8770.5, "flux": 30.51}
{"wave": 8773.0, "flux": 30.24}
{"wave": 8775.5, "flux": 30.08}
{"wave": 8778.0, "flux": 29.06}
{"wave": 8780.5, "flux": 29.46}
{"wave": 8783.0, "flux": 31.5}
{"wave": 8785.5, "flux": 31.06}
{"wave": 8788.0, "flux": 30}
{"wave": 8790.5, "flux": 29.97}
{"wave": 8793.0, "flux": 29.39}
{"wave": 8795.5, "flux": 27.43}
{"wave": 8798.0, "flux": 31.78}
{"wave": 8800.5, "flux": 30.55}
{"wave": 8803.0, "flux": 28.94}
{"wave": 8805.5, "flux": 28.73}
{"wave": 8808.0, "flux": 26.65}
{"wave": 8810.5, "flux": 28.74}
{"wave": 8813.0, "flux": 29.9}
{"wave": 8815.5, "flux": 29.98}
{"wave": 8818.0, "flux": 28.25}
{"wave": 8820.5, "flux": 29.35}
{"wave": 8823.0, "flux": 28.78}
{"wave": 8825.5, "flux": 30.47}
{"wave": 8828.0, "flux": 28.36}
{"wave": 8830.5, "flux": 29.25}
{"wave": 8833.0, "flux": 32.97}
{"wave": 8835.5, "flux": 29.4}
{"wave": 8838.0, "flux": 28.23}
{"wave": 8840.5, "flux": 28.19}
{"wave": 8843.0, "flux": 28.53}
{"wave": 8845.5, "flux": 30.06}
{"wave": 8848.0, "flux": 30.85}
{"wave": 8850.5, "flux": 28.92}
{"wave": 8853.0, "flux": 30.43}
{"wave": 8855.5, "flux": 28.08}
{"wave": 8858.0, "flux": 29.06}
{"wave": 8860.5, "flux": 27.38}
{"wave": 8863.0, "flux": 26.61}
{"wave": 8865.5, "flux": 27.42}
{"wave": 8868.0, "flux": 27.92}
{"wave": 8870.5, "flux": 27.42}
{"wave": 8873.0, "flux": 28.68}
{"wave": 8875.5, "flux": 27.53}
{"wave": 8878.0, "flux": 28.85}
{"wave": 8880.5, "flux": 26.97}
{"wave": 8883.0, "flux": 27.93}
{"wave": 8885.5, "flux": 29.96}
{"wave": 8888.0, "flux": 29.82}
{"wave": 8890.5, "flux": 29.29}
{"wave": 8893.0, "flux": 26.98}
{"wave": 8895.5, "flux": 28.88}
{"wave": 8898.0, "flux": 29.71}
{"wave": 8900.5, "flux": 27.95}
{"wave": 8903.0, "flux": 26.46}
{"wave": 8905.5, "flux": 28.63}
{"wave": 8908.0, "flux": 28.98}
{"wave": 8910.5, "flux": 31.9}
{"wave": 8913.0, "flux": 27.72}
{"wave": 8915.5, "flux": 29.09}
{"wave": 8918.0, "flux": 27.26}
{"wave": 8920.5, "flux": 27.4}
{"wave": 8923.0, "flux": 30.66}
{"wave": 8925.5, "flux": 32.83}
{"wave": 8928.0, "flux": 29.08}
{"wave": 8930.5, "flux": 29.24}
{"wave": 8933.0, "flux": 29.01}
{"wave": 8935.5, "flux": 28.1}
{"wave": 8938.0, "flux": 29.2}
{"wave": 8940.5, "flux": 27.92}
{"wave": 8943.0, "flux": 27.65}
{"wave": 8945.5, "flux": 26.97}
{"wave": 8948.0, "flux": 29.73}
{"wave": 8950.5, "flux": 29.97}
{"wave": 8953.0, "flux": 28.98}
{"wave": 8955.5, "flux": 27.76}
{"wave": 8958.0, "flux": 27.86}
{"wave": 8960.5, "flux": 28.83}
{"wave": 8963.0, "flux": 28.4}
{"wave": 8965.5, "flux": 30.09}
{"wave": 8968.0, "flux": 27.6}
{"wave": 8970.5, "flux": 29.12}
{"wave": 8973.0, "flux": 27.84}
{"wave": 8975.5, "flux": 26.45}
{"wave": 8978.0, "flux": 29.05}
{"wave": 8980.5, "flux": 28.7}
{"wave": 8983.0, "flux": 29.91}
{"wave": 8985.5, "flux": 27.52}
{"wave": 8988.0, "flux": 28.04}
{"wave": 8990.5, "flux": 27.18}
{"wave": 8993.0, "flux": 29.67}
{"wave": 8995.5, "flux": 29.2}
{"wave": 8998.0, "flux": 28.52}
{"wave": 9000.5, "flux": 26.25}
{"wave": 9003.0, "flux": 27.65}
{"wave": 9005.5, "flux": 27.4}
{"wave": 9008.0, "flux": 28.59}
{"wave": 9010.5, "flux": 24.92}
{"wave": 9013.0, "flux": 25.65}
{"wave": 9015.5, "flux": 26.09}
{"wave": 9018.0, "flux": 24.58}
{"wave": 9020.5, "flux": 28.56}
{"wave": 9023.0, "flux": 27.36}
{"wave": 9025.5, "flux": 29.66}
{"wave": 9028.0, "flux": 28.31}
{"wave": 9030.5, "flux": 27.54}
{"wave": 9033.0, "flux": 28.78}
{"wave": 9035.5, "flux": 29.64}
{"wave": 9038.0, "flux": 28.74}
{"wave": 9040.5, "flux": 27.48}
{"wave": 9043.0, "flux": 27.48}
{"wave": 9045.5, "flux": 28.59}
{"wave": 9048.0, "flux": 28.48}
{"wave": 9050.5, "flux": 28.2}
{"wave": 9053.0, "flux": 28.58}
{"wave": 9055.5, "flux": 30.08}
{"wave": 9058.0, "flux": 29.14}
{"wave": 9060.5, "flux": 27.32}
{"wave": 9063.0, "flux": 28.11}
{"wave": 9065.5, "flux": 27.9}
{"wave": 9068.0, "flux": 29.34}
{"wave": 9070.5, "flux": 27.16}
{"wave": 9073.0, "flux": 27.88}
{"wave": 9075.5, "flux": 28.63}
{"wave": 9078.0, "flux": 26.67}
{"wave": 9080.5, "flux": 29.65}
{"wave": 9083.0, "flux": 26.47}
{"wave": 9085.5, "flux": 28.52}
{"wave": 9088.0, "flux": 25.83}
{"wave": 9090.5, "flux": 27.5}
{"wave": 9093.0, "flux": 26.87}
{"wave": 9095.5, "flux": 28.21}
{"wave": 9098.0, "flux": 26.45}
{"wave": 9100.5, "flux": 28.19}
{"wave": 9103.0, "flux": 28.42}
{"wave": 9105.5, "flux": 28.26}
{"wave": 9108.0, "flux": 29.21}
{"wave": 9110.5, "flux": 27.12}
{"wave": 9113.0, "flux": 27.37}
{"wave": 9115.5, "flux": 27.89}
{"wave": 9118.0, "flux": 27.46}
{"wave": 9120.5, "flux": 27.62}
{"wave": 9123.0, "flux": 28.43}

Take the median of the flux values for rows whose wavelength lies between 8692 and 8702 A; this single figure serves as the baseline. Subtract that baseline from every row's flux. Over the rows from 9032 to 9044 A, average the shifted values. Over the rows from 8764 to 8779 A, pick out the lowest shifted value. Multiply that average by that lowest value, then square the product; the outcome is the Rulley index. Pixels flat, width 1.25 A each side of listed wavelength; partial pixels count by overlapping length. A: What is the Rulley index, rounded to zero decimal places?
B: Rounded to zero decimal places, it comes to 29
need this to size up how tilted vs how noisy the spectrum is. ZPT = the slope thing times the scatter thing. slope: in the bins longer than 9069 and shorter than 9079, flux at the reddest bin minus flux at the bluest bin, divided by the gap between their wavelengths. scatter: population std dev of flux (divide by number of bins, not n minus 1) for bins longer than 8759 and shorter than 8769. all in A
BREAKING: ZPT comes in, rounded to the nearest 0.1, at -0.1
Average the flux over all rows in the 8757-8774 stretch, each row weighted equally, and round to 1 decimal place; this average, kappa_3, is 28.8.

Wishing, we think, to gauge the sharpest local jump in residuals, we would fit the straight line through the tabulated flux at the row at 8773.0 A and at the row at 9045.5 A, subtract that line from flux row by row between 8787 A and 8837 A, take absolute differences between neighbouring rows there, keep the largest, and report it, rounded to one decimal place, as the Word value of 4.4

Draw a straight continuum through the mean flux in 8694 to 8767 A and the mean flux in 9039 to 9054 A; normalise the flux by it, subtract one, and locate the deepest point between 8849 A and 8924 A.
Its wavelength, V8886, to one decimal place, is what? 8903.0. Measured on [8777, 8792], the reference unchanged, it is 8778.0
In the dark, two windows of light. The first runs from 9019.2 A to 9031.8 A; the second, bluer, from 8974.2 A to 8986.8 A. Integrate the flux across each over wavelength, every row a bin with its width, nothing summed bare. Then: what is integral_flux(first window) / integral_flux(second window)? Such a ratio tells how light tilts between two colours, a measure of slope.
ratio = 1.00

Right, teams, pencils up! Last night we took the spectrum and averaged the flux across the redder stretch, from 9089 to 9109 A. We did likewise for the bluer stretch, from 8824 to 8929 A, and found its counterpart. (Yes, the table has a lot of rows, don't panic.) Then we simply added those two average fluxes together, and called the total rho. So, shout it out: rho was 56.7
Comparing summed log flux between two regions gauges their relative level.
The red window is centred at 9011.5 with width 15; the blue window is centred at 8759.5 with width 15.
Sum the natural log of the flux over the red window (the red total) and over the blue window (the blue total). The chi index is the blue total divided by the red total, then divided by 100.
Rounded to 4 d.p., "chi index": 0.0102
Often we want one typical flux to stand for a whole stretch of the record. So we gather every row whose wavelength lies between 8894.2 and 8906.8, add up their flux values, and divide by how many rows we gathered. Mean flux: 28.3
